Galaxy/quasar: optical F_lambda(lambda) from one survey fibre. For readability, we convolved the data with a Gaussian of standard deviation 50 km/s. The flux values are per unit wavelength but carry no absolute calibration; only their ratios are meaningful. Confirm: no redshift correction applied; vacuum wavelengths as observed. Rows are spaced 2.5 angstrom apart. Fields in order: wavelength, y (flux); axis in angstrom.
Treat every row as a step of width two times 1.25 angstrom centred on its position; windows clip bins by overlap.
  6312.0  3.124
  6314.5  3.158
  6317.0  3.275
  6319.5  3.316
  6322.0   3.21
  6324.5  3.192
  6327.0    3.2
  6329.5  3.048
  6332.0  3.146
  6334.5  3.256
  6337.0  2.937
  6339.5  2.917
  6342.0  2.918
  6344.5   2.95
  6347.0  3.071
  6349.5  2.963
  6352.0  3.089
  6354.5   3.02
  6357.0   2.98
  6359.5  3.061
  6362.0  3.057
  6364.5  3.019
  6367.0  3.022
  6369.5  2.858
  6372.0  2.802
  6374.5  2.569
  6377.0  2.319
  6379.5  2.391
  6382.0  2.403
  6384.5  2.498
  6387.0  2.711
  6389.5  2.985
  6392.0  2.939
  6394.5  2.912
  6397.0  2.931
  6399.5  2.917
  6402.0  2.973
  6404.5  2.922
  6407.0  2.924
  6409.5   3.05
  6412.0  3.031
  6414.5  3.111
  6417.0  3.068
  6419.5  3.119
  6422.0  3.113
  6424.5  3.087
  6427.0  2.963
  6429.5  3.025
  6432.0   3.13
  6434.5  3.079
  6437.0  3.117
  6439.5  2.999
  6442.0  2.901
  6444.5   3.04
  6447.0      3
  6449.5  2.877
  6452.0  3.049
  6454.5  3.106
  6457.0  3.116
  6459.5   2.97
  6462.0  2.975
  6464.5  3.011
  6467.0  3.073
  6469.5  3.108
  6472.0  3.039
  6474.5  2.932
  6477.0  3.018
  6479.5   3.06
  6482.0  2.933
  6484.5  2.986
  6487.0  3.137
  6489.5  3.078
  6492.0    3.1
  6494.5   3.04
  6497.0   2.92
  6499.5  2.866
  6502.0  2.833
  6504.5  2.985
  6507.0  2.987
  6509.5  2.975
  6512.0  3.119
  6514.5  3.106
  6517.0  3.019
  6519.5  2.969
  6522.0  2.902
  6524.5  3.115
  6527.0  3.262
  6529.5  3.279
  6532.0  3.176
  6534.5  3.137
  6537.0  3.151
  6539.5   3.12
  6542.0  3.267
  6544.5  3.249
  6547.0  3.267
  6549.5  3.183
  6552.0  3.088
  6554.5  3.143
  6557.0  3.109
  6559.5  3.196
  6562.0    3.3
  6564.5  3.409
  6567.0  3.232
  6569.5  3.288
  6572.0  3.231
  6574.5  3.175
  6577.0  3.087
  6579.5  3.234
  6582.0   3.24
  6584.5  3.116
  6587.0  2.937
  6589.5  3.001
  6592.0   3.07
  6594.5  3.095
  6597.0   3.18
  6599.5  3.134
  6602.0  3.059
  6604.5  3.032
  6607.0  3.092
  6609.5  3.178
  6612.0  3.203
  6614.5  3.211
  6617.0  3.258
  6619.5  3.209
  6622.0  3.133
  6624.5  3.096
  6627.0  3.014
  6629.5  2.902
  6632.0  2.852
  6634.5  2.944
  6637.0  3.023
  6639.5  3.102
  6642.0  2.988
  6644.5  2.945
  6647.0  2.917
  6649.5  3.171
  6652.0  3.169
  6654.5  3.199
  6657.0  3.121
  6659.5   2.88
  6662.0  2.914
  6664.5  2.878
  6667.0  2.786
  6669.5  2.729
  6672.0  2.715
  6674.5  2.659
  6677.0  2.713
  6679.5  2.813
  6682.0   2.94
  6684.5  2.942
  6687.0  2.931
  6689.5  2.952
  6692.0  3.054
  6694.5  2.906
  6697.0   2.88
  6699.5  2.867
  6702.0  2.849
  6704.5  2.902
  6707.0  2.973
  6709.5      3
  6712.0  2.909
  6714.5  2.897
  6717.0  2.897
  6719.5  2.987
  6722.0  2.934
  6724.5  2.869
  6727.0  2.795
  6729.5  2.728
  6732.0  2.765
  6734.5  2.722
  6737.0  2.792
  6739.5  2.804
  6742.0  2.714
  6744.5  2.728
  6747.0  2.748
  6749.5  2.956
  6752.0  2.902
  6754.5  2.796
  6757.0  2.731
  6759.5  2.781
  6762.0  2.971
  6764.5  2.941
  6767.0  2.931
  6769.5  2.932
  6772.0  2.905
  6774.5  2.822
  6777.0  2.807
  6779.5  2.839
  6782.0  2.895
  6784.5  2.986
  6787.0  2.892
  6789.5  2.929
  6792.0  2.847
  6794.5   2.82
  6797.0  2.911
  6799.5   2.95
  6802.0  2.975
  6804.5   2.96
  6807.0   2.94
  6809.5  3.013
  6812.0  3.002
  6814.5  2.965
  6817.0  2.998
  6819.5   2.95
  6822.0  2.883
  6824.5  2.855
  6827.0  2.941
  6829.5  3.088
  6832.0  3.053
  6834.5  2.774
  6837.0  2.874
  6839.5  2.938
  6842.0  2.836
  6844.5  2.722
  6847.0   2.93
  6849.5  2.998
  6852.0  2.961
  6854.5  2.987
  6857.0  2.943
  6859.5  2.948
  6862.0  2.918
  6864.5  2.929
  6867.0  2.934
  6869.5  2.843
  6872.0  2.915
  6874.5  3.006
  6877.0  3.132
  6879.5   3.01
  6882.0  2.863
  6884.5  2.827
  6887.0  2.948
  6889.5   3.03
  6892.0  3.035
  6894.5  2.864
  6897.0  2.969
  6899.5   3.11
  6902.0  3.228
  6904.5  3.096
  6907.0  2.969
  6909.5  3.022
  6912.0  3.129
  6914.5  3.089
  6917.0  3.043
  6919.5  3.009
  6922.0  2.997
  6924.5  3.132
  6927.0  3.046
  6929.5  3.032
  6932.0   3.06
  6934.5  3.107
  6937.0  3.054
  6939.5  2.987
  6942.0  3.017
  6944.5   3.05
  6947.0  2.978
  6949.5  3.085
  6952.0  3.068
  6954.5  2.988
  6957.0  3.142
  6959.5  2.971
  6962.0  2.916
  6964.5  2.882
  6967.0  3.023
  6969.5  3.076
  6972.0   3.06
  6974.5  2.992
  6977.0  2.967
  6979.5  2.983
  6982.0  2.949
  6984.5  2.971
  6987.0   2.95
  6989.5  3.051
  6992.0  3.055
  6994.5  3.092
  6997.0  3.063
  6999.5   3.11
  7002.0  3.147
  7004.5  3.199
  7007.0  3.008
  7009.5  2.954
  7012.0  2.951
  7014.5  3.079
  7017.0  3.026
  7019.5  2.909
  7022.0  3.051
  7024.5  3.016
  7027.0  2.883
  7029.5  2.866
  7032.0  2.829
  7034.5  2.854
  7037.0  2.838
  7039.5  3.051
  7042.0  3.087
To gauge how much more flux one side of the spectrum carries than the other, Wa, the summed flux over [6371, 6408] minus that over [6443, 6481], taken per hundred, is -0.042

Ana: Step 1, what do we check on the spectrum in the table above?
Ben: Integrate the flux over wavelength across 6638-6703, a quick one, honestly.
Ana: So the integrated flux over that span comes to 190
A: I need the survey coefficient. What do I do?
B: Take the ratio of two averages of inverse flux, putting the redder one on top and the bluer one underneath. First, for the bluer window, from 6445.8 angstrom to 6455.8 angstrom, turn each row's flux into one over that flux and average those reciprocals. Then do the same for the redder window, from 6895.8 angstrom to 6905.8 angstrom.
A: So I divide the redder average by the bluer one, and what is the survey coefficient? 0.97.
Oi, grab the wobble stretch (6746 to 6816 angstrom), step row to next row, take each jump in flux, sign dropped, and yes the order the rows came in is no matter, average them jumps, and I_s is 0.058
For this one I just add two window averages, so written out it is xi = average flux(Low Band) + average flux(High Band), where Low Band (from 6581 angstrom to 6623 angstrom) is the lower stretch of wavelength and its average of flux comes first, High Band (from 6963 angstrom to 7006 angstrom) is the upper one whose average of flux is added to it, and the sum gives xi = 6.16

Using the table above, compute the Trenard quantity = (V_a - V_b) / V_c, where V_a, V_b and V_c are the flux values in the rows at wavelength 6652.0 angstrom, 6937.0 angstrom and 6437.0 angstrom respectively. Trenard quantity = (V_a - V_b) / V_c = 0.037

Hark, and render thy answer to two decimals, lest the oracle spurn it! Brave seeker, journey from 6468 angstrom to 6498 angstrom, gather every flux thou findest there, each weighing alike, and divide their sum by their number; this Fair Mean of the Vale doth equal 3.03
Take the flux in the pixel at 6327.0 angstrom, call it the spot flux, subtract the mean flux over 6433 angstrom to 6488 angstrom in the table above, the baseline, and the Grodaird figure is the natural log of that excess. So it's -1.7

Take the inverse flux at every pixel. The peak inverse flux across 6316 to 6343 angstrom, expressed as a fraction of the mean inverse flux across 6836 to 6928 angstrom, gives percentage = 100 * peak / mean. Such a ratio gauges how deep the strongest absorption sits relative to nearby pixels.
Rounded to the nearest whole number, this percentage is 102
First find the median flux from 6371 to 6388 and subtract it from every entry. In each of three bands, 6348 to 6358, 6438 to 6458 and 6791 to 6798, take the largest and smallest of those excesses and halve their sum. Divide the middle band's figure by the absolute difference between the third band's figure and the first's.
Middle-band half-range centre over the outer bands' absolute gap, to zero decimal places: 3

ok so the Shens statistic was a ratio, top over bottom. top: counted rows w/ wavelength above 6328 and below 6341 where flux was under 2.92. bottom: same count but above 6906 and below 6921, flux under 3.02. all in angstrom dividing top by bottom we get 0.50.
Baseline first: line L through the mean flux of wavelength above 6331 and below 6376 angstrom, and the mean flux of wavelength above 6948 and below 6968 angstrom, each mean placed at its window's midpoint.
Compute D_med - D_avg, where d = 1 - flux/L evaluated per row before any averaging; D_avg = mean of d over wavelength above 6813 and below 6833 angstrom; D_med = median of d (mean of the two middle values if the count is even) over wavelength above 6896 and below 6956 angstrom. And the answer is -0.0252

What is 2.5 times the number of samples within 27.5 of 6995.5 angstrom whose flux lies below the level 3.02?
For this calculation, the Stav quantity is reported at 25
